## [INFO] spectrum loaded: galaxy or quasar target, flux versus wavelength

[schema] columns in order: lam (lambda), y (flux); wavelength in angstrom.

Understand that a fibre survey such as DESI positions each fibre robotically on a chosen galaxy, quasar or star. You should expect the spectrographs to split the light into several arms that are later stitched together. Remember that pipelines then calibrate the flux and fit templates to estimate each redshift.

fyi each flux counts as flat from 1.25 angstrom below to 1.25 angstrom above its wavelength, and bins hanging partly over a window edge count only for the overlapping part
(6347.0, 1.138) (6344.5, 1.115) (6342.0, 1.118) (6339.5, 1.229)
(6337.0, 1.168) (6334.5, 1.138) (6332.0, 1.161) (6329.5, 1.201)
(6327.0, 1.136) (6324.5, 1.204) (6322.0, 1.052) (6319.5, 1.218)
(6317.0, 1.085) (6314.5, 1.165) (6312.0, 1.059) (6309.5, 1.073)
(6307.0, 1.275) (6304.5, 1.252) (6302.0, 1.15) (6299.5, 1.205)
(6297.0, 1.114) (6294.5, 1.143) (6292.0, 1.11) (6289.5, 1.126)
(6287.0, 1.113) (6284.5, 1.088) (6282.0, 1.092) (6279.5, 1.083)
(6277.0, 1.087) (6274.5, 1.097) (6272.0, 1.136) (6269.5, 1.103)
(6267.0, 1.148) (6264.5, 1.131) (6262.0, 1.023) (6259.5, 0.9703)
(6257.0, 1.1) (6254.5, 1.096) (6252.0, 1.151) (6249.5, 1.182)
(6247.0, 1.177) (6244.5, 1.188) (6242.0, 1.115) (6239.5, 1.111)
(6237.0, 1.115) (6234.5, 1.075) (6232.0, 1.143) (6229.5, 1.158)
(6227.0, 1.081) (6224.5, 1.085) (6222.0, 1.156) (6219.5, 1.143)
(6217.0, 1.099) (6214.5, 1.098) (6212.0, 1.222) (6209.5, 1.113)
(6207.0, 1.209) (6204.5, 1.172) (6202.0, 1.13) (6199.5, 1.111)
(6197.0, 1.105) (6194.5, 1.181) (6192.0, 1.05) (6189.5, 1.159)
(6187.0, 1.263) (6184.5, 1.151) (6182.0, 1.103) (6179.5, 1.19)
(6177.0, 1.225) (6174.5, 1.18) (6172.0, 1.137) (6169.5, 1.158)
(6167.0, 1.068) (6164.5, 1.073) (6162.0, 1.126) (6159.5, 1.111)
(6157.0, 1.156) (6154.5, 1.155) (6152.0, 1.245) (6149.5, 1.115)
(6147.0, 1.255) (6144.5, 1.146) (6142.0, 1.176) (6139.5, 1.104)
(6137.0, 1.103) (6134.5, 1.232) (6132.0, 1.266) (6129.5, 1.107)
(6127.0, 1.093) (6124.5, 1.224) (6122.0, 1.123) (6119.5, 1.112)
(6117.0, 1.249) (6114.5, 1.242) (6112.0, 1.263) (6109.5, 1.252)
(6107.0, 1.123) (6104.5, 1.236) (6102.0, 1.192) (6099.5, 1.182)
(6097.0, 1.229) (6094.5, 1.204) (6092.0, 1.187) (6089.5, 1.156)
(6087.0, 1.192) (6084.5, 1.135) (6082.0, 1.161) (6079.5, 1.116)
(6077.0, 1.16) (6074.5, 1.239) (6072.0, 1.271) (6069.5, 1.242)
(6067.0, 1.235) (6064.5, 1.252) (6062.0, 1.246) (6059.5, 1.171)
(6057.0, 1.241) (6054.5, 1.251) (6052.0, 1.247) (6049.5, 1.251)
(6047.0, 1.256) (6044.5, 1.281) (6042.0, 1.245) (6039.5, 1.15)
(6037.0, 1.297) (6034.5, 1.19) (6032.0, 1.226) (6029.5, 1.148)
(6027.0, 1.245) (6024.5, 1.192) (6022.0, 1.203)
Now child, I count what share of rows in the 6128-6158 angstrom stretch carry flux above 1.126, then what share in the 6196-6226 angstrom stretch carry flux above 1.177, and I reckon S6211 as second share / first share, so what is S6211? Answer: 0.25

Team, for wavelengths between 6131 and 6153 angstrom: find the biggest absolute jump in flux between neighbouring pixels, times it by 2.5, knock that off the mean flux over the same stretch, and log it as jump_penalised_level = 0.83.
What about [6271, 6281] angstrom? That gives 1.00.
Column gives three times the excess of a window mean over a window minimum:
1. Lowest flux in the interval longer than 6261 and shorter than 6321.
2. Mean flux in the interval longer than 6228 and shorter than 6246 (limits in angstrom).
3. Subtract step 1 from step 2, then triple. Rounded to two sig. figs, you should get 0.32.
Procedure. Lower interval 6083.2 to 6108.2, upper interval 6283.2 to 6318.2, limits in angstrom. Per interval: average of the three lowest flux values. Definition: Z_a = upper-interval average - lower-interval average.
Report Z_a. -0.066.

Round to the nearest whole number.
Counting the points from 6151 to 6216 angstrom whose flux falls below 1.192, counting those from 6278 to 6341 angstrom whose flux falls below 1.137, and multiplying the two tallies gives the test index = 252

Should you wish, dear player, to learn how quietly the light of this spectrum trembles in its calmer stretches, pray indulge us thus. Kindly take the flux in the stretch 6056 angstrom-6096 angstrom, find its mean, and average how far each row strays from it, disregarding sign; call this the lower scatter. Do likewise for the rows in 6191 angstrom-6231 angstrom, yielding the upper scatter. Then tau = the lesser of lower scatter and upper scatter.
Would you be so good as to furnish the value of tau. 0.040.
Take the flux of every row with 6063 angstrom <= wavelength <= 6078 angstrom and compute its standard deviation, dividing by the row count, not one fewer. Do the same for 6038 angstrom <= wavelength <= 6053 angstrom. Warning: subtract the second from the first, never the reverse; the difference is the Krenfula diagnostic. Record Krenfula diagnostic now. -0.006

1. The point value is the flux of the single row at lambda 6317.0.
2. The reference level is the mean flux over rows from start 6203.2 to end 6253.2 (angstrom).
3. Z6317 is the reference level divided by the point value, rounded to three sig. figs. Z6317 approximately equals 1.05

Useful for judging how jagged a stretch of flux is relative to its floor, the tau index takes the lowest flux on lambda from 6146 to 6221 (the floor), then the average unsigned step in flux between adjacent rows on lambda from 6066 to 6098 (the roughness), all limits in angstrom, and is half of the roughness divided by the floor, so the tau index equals 0.017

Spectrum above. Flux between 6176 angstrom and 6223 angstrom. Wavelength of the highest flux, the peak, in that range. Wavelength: 6187.0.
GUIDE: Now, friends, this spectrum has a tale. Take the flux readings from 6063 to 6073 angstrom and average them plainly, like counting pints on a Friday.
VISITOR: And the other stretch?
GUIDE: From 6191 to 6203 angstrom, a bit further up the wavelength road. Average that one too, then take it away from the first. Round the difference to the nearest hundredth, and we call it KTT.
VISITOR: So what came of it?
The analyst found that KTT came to 0.13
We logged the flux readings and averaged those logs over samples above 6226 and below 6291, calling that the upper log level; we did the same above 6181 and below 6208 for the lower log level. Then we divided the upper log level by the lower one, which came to 0.76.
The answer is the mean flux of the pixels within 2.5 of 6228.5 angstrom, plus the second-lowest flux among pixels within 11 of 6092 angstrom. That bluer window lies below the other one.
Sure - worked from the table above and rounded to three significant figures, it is 2.28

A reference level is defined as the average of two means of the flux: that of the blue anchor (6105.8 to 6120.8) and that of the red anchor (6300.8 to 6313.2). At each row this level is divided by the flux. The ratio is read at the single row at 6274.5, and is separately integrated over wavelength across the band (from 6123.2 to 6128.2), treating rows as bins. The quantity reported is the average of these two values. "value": 3.10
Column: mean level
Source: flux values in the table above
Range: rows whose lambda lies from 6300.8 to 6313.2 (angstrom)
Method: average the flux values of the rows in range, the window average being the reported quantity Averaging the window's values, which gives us 1.16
